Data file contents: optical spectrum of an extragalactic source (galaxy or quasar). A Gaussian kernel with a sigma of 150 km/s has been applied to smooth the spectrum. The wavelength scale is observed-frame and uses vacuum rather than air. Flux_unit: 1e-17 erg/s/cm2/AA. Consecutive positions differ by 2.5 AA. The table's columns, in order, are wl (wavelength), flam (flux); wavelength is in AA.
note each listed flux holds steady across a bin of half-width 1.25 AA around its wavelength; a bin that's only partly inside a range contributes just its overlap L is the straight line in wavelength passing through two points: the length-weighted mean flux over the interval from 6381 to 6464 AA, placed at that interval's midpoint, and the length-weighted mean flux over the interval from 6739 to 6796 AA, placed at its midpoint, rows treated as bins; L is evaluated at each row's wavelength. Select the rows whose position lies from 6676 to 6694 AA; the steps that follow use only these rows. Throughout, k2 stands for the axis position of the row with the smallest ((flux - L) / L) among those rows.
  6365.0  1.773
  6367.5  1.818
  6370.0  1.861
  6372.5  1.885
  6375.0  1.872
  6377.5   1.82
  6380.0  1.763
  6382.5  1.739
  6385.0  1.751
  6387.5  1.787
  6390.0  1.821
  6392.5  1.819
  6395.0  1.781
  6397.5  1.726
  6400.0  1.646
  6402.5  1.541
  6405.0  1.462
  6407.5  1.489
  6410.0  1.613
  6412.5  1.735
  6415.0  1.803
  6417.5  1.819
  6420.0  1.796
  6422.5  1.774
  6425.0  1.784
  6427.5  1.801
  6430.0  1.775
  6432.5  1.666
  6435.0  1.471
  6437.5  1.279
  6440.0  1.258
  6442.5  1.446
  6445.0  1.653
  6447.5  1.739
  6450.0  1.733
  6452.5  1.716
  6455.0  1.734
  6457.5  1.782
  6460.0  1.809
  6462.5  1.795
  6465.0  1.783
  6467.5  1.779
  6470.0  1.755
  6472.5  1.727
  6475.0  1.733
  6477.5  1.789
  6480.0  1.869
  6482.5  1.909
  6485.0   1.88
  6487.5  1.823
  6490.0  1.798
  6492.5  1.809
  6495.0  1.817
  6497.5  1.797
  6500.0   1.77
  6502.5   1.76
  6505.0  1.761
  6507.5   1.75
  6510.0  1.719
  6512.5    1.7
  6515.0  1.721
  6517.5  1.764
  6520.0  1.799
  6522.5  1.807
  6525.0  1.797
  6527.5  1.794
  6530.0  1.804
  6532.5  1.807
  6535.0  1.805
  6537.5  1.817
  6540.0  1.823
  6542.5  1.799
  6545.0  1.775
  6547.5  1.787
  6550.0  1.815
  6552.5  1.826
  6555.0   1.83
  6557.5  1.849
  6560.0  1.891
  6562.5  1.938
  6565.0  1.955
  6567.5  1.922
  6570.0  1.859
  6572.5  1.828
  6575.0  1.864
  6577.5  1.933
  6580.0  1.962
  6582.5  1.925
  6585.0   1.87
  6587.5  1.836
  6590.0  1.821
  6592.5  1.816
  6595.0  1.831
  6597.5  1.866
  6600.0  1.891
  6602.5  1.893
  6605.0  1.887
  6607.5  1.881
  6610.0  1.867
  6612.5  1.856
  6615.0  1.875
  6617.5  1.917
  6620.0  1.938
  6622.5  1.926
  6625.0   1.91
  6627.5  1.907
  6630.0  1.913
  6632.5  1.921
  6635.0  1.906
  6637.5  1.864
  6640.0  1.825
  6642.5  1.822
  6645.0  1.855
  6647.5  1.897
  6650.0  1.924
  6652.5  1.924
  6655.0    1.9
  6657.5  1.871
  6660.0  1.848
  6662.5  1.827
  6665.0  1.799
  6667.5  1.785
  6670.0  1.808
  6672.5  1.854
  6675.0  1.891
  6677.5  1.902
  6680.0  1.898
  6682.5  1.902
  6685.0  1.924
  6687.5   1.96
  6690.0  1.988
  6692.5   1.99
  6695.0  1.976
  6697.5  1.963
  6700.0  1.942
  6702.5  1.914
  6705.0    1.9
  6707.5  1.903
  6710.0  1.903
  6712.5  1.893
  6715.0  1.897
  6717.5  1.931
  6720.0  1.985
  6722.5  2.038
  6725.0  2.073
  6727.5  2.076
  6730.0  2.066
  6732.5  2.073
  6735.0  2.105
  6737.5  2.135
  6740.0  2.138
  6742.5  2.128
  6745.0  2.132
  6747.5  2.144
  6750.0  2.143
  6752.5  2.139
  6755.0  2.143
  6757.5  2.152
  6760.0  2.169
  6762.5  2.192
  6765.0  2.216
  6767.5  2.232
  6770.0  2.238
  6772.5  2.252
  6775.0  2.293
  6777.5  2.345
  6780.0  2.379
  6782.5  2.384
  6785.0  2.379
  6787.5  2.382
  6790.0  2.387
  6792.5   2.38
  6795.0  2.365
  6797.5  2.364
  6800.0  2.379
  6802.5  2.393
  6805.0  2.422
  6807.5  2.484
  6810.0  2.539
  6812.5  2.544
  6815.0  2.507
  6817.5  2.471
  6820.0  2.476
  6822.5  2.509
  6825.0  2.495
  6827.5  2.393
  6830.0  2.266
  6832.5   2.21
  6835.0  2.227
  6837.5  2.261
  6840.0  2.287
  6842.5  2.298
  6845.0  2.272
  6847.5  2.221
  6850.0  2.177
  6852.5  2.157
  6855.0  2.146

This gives 6680.0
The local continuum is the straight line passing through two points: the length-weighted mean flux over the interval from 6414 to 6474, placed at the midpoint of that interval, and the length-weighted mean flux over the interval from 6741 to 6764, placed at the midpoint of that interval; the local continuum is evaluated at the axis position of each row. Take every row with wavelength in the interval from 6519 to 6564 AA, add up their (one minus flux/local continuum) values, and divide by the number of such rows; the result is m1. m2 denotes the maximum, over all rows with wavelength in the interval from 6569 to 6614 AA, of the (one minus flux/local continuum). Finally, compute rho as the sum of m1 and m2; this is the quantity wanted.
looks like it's 0.06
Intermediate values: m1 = 0.01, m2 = 0.051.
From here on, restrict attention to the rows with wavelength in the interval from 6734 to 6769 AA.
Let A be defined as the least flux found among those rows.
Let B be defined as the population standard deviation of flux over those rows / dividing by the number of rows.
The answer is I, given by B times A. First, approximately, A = 2.105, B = 0.03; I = 0.07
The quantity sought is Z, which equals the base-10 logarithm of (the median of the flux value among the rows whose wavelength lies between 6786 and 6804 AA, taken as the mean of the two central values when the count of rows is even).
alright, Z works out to 0.38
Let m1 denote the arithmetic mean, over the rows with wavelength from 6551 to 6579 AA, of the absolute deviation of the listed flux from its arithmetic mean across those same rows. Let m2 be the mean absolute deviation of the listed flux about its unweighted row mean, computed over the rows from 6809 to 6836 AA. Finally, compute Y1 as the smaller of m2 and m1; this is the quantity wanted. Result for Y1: 0.042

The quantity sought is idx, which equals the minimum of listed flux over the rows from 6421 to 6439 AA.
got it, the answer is 1.279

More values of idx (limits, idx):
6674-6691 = 1.891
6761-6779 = 2.192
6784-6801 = 2.364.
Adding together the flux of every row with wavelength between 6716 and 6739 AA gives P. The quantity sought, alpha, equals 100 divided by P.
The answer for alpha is 5.41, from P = 18.5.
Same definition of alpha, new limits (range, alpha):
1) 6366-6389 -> 6.14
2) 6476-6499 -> 6.06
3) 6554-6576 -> 5.90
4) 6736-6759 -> 5.19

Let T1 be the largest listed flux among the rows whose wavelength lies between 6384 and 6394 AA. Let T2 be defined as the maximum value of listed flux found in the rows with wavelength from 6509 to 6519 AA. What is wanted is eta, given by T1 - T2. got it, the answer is 0.06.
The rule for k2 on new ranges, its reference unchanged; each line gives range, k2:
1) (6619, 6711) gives 6667.5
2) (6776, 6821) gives 6797.5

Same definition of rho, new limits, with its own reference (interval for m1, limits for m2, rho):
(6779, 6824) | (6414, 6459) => 0.16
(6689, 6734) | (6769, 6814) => 0.03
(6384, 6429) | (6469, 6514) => 0.00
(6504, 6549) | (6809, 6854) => 0.08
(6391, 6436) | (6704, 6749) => 0.07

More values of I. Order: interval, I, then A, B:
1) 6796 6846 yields 0.24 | 2.21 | 0.11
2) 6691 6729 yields 0.12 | 1.893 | 0.06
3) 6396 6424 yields 0.18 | 1.462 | 0.12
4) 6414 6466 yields 0.21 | 1.258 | 0.17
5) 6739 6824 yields 0.29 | 2.128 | 0.13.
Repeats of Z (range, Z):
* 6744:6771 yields 0.33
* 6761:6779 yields 0.35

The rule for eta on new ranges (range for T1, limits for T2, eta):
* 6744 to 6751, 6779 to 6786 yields -0.24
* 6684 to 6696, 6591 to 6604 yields 0.10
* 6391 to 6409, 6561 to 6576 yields -0.14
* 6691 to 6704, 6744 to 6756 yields -0.15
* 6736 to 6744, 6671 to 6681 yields 0.24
